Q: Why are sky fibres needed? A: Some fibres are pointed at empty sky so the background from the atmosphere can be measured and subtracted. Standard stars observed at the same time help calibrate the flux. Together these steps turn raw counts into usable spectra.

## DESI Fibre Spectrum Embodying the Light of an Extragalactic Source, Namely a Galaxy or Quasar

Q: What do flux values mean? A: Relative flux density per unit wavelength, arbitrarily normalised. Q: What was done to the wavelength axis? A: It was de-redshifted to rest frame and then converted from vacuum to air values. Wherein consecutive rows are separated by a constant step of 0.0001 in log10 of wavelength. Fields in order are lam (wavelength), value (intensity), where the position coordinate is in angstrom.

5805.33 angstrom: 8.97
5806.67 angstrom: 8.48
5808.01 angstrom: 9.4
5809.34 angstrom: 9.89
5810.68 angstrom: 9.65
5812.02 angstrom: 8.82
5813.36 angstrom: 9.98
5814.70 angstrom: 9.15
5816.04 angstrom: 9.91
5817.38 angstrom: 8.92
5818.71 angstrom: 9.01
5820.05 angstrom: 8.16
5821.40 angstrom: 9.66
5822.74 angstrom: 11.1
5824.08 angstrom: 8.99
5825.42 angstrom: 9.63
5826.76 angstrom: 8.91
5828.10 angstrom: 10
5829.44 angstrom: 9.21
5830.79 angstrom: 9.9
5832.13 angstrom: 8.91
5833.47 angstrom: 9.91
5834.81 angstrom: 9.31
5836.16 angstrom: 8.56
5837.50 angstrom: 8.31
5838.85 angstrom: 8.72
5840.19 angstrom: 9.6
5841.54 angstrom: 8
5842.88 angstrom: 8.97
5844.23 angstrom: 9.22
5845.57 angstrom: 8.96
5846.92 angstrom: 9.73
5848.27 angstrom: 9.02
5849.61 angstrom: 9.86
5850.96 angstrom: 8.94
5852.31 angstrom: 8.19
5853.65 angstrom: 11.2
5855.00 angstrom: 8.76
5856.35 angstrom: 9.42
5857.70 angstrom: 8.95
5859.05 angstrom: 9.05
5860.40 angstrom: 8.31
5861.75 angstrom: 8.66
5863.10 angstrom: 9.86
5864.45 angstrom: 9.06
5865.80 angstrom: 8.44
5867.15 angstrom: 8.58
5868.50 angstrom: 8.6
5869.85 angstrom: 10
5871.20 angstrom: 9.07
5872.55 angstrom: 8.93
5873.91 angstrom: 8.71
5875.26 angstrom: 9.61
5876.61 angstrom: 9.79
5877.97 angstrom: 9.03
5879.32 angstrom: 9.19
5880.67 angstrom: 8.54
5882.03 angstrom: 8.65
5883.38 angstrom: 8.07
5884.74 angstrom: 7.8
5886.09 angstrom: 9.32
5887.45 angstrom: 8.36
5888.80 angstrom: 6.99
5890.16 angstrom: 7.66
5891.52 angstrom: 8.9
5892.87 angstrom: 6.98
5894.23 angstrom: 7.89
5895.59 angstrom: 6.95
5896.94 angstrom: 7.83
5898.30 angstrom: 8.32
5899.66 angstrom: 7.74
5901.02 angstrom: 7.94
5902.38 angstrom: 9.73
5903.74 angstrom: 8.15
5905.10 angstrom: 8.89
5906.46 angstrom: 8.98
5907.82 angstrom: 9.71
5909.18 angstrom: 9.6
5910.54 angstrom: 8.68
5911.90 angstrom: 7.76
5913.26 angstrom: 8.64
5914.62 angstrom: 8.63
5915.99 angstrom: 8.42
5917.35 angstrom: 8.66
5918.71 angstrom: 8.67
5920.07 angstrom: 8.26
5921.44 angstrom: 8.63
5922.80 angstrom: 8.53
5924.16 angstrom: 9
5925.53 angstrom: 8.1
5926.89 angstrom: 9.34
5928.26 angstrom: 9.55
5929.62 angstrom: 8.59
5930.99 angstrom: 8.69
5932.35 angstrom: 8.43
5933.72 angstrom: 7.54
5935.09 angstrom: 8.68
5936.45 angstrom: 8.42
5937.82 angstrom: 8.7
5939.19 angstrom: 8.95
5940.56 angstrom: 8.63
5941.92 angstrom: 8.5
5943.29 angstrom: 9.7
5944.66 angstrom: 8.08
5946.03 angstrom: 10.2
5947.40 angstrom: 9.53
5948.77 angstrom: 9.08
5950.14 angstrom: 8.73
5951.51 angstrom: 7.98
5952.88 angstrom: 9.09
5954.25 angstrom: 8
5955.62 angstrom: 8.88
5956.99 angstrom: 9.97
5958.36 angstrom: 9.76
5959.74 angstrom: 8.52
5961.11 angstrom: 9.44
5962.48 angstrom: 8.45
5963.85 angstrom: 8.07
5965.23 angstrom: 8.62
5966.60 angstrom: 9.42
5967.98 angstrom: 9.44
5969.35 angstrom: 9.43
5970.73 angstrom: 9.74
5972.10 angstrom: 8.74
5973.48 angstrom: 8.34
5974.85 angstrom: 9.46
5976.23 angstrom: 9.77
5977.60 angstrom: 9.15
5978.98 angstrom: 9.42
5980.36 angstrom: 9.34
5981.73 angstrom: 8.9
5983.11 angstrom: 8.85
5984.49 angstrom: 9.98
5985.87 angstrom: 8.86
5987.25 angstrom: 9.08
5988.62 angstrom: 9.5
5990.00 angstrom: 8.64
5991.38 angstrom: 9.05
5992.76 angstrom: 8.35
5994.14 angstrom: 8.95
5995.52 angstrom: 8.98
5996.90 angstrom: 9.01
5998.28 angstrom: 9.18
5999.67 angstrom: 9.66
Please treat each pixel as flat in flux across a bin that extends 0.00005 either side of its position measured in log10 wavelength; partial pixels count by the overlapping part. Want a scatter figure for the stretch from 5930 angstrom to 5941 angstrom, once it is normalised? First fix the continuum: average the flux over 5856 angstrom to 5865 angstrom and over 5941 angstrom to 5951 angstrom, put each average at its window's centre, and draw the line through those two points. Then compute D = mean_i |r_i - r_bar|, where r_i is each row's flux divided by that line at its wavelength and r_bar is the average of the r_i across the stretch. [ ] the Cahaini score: 0.031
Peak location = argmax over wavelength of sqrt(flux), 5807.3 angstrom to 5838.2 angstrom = 5822.74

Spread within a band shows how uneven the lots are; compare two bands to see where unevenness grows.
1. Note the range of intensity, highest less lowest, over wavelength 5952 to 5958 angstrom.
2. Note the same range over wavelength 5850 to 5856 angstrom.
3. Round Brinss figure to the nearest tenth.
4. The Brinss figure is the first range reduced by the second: -1.0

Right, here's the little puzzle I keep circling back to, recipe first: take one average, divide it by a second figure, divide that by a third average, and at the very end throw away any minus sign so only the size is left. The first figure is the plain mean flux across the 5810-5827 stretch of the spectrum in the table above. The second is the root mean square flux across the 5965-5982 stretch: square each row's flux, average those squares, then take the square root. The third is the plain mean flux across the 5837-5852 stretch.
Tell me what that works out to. 0.113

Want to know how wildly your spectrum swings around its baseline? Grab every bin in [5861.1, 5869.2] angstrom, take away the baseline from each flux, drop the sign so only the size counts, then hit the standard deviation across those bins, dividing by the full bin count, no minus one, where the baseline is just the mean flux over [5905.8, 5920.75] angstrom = 0.36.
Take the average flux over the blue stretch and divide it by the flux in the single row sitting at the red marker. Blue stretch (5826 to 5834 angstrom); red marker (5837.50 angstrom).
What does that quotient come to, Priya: 1.14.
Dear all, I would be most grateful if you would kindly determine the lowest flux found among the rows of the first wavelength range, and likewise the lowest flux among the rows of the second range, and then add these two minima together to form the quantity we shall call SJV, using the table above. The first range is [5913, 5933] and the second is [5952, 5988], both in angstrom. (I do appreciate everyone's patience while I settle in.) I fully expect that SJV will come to 16.1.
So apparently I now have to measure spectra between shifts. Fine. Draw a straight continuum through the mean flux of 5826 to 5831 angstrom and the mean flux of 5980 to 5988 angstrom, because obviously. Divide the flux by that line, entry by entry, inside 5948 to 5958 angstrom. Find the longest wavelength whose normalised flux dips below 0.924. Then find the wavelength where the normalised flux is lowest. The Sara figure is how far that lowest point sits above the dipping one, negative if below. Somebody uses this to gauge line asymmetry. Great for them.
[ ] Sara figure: -2.7 angstrom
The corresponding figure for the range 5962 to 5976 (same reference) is -9.6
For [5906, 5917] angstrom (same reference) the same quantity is -4.1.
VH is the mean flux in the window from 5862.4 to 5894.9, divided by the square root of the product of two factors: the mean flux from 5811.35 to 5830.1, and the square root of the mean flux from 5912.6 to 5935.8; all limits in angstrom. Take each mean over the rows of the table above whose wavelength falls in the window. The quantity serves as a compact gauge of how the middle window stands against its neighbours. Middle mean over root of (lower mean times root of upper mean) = 1.65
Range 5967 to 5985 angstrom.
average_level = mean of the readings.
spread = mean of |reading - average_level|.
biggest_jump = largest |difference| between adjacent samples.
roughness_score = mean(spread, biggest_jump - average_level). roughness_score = -3.9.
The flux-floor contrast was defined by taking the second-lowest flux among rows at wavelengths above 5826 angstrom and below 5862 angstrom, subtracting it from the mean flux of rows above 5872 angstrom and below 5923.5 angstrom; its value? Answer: 0.31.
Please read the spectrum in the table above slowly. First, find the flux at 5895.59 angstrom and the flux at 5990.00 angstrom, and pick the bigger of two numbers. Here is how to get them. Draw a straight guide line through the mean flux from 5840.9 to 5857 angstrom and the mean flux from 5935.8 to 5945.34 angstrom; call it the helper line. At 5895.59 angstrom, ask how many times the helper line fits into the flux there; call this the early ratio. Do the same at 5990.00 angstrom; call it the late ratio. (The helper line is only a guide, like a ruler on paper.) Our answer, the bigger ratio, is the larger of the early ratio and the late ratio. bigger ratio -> 1.02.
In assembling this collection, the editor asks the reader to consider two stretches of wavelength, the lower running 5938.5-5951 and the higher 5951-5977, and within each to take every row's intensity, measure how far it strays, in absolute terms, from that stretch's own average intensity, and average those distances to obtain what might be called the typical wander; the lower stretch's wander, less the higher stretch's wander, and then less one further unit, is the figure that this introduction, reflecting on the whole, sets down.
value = -1.06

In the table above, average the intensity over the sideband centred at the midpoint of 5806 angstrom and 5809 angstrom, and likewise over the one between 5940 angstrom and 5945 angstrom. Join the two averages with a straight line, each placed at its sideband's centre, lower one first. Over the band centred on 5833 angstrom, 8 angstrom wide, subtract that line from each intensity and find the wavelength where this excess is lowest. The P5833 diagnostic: 5836.16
